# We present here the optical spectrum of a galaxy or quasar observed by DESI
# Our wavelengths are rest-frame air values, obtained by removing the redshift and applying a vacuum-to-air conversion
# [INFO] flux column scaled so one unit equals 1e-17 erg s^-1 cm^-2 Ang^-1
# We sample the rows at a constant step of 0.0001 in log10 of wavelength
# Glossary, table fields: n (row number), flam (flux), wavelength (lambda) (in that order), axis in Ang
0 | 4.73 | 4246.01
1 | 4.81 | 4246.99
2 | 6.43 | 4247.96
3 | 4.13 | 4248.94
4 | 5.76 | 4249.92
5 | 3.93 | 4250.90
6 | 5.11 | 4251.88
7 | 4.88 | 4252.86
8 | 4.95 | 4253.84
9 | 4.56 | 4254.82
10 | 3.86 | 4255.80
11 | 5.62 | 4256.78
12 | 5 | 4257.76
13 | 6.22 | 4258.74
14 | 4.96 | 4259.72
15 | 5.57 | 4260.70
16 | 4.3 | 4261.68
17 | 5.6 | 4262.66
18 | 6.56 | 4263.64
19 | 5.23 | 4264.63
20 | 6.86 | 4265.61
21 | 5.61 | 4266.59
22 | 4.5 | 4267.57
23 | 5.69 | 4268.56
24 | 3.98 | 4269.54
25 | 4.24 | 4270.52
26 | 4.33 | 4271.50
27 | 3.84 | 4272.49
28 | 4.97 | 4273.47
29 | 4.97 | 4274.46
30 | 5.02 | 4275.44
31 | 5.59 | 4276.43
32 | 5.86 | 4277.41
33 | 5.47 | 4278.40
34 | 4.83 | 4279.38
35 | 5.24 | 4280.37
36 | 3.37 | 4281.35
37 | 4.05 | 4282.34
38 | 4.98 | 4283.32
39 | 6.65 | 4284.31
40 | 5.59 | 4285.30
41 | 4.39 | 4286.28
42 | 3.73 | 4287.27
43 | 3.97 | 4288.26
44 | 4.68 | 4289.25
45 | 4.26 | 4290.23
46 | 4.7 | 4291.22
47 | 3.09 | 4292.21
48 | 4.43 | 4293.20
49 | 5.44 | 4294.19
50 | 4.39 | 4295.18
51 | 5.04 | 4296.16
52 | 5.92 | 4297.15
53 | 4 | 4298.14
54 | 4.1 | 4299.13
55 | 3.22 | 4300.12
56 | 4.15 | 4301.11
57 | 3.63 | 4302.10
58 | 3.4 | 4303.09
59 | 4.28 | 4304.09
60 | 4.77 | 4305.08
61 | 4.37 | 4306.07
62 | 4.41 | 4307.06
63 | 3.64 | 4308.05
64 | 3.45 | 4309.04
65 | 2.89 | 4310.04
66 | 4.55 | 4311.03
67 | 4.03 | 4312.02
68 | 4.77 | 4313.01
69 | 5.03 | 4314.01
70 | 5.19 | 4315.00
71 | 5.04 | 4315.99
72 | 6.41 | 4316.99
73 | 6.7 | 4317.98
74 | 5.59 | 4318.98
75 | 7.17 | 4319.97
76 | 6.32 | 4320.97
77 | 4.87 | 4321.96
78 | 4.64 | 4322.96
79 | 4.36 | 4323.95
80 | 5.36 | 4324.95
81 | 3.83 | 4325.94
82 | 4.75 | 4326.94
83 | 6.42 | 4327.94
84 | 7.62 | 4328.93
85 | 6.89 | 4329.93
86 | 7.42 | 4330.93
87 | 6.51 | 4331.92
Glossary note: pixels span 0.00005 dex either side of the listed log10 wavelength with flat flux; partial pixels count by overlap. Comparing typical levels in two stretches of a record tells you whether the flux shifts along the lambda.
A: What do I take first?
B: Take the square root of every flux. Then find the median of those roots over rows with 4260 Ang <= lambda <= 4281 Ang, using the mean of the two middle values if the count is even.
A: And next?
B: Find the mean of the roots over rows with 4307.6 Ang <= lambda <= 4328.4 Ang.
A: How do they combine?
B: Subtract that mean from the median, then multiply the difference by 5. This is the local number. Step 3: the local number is 0.32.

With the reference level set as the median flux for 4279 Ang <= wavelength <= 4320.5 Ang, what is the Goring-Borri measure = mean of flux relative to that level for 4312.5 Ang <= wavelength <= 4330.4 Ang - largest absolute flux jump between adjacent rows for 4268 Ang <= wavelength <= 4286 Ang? -0.60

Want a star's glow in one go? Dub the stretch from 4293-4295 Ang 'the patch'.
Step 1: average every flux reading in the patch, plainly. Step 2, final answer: 4.9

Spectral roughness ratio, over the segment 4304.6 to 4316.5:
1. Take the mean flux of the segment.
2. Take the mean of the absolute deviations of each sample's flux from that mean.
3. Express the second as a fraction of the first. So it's 0.129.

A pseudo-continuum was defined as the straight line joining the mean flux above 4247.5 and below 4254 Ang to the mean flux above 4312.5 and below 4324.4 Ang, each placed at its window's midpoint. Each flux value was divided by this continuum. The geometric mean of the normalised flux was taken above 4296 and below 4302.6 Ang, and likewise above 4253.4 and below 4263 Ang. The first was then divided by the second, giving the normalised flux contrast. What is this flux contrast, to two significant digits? 0.79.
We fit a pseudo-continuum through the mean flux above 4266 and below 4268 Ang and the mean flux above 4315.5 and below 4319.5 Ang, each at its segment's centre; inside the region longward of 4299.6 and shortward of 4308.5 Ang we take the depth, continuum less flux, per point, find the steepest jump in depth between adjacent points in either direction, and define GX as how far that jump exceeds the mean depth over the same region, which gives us -0.8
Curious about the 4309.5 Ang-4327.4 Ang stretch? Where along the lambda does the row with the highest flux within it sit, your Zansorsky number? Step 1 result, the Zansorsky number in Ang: 4319.97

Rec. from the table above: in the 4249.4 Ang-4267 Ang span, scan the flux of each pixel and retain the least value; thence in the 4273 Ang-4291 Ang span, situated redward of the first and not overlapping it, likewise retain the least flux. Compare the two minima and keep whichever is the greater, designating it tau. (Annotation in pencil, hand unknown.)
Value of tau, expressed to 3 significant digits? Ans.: 3.86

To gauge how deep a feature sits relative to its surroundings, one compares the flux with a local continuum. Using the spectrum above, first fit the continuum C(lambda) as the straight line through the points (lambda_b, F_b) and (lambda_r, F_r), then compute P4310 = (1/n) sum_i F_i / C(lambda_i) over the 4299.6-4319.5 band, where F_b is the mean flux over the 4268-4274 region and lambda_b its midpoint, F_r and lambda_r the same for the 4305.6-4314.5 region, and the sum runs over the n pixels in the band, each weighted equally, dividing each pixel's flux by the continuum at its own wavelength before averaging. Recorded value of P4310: 1.09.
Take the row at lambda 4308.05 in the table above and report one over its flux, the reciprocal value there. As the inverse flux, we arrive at 0.27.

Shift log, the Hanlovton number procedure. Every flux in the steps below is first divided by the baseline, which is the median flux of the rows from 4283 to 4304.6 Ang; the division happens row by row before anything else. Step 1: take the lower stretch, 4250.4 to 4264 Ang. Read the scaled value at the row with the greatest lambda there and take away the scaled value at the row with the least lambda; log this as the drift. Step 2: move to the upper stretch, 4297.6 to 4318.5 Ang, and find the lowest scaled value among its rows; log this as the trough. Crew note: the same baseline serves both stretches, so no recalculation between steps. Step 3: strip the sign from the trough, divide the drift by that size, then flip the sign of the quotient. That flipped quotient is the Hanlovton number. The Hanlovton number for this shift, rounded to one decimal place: -0.9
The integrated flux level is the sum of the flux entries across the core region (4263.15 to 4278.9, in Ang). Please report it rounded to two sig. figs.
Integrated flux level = 83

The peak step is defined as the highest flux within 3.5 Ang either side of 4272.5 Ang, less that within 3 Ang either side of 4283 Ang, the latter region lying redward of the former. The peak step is -1.6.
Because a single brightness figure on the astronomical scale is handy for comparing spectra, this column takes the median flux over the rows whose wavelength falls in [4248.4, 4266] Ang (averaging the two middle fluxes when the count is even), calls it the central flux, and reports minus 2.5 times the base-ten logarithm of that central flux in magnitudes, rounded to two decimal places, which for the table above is -1.76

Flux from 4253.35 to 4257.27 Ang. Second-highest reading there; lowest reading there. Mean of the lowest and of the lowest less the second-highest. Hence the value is 1.4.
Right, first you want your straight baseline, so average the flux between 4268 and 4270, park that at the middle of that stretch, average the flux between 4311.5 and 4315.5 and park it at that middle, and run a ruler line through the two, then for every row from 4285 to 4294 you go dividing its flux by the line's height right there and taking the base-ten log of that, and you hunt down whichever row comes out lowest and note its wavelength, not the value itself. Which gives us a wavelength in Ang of 4292.21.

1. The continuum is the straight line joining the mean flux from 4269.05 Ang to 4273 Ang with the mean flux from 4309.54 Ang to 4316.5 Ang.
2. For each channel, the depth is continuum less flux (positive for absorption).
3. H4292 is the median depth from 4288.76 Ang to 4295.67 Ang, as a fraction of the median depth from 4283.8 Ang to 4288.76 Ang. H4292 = 0.8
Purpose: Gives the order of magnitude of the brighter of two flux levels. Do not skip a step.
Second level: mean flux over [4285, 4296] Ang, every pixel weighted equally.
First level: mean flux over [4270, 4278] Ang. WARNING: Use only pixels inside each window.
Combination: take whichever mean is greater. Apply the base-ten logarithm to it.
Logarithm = 0.686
